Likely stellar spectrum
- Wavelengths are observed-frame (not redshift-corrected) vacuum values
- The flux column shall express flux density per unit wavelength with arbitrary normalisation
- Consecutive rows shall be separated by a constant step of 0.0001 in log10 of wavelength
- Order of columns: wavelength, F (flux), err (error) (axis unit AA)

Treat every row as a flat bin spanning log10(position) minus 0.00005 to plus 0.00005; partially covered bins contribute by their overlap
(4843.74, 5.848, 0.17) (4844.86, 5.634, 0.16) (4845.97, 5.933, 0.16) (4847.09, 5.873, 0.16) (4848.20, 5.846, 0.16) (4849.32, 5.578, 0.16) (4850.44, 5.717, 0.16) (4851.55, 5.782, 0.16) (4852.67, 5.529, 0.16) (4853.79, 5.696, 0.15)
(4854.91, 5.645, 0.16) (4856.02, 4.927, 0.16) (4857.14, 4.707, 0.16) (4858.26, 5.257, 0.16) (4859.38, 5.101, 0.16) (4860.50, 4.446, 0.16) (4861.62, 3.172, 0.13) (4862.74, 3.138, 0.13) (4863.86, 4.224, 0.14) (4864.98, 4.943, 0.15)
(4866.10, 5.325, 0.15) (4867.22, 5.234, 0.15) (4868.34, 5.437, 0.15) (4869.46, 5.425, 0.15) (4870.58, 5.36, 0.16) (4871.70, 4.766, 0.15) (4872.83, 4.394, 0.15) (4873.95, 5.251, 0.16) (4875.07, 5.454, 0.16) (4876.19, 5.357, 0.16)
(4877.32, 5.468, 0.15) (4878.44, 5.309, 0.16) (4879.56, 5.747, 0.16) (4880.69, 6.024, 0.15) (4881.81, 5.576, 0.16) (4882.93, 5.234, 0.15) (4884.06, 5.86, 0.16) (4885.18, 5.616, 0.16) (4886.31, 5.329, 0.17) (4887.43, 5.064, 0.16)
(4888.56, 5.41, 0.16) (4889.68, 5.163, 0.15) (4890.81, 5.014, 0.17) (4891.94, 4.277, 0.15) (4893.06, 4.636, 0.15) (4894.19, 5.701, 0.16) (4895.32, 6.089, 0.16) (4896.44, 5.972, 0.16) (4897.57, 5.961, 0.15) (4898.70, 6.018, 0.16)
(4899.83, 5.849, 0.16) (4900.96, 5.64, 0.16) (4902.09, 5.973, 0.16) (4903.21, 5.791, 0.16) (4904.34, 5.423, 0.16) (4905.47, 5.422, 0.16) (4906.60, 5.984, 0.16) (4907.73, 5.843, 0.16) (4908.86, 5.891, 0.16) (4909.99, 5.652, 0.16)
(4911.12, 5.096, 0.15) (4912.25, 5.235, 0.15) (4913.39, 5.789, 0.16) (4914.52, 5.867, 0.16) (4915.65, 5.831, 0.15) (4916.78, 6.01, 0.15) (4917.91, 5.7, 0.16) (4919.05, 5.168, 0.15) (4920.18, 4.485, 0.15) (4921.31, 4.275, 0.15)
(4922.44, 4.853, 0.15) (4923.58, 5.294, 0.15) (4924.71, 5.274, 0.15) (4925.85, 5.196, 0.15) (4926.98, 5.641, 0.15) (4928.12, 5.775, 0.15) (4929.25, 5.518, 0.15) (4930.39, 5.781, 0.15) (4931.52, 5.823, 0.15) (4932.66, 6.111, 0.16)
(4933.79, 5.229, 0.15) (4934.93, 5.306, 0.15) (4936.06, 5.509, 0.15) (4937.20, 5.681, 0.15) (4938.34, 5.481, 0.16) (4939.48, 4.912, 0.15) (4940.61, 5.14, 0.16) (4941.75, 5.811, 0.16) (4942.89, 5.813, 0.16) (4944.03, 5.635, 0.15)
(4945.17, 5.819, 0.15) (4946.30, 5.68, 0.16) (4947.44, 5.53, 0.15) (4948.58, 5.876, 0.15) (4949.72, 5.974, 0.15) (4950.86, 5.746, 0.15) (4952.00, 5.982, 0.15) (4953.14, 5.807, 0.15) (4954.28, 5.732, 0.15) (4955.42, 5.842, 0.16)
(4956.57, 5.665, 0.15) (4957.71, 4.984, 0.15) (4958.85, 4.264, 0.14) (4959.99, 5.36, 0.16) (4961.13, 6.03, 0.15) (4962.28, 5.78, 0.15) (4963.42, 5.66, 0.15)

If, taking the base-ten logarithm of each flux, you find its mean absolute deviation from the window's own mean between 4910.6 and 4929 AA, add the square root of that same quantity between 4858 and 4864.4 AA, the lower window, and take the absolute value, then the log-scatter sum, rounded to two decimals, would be 0.31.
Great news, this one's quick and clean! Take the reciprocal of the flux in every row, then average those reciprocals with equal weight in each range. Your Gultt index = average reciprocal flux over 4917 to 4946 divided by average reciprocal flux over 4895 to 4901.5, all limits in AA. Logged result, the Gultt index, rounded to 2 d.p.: 1.10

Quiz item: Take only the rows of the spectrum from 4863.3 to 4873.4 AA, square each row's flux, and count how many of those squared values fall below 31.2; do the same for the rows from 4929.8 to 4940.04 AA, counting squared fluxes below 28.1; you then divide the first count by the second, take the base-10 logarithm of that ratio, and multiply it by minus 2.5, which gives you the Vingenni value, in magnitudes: -1.6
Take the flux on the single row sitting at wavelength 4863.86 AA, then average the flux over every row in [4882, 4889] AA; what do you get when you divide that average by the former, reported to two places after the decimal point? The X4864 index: 1.28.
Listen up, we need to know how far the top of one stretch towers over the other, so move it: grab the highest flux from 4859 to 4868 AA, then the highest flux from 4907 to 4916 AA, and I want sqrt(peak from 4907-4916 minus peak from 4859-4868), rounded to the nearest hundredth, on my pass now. 0.75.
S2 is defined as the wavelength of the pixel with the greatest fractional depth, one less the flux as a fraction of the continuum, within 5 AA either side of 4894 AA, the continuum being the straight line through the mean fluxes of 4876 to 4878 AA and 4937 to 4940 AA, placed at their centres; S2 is 4891.94 AA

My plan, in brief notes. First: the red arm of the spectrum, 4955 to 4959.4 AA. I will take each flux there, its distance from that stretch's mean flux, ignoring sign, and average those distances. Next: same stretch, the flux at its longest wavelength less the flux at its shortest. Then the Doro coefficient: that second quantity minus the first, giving -2.1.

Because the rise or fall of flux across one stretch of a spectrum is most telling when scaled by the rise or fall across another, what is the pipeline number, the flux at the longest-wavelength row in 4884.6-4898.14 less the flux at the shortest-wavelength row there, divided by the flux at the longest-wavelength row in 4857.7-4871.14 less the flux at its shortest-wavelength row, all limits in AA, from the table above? 3.3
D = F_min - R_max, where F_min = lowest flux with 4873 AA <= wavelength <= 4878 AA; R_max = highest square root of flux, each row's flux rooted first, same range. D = 2.91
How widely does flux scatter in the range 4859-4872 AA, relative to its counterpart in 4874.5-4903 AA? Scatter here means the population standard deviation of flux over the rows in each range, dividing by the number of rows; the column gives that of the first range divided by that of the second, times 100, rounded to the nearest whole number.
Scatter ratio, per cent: 178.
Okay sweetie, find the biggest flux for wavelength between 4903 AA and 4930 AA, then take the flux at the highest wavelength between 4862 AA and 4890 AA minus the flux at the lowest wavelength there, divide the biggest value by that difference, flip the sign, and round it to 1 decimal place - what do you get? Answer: -3.0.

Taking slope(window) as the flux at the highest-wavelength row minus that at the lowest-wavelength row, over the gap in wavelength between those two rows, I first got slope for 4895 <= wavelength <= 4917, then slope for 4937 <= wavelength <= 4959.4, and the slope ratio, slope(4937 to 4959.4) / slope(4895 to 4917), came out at 18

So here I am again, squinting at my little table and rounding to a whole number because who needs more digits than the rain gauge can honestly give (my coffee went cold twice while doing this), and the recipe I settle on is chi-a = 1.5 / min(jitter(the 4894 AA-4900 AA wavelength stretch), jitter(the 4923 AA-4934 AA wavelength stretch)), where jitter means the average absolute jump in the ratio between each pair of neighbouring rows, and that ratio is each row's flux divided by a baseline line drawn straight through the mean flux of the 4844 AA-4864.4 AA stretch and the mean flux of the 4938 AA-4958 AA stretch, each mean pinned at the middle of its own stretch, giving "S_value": 54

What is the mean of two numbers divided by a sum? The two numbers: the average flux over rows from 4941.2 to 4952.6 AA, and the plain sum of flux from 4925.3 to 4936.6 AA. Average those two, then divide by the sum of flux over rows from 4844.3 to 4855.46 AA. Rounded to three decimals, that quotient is 0.539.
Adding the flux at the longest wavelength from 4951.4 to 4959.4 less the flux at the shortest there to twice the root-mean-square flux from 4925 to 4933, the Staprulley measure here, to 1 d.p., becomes 9.7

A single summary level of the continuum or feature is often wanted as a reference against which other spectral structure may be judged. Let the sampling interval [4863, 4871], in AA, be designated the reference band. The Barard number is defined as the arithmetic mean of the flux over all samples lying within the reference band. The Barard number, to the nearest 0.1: 5.1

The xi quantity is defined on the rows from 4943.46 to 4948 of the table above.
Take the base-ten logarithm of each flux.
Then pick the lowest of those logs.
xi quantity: 0.743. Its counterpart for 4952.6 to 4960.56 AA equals 0.630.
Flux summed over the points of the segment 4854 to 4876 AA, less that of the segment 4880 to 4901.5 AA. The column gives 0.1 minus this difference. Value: 12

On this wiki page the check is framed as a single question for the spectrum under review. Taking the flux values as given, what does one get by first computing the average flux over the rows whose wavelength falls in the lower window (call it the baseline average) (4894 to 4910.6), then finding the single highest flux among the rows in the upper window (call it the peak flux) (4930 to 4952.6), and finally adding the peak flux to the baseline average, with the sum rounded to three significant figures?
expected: 11.9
